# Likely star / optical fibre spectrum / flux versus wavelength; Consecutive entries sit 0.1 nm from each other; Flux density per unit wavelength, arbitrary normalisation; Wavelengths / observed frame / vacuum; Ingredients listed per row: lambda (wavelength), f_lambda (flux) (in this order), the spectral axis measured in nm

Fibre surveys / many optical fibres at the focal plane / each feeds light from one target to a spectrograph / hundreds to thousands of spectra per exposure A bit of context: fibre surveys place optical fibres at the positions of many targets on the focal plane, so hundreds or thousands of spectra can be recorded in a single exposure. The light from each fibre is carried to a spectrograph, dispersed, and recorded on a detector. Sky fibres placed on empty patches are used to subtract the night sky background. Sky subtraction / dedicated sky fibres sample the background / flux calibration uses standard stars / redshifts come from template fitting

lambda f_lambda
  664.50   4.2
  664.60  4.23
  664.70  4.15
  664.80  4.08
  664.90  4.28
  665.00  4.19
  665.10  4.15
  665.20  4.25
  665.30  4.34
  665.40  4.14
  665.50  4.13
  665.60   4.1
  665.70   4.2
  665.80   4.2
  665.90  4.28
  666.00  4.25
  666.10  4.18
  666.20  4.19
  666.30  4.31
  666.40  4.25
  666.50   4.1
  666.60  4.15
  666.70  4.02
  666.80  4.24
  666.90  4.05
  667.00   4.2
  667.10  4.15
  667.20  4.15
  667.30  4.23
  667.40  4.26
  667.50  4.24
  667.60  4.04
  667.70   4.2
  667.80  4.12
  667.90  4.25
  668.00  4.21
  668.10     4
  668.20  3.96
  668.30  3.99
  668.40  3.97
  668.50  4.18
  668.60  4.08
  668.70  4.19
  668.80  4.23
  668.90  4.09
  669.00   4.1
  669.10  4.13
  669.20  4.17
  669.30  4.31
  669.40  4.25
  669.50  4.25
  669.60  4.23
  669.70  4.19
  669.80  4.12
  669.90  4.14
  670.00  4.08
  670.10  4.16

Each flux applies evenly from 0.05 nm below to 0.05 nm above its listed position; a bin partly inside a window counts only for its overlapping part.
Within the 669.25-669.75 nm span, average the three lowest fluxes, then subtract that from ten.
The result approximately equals 5.78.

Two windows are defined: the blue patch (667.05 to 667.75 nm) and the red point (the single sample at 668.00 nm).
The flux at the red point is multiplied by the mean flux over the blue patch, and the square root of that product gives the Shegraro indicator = 4.20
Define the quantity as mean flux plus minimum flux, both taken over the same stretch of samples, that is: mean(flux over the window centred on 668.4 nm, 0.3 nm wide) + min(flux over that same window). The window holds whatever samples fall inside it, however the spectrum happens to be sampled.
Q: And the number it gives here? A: 8.02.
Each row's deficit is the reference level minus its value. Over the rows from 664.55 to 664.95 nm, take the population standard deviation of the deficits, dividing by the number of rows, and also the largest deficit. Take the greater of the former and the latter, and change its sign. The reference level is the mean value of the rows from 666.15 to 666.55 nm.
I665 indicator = -0.13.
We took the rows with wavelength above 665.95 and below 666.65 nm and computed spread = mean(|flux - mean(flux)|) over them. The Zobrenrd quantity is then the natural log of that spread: -2.9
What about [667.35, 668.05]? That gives -2.8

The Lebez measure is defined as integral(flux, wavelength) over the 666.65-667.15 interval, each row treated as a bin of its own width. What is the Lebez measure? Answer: 2.07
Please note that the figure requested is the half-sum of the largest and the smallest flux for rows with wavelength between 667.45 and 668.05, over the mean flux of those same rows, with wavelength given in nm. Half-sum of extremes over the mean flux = 0.99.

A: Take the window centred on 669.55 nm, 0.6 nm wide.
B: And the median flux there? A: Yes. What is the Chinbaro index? 4.24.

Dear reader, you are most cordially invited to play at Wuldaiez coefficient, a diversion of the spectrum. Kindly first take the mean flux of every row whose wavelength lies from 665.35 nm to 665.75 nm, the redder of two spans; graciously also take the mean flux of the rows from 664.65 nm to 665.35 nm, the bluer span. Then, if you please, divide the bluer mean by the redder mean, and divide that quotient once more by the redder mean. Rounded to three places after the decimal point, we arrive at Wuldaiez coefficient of 0.245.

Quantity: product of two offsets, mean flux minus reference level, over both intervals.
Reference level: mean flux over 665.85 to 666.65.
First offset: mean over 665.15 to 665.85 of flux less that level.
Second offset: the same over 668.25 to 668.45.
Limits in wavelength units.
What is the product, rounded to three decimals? 0.005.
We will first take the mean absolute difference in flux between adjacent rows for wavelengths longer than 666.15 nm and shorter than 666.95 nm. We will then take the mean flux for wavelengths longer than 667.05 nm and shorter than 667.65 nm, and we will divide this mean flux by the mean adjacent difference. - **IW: 32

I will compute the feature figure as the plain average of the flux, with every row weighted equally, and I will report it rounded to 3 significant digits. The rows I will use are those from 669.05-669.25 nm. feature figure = 4.15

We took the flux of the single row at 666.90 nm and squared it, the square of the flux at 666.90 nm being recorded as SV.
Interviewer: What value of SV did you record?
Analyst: 16.4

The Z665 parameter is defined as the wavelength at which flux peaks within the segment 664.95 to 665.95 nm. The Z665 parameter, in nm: 665.30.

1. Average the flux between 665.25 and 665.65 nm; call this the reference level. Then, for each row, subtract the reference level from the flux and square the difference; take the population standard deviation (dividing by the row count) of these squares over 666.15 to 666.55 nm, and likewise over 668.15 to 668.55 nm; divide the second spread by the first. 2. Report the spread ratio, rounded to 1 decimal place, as 2.9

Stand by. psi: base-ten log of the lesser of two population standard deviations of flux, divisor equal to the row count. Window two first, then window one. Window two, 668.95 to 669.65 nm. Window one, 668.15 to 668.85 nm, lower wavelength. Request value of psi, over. -1.16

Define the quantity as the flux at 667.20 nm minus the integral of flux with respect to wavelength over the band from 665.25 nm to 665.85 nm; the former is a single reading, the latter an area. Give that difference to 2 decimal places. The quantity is 1.64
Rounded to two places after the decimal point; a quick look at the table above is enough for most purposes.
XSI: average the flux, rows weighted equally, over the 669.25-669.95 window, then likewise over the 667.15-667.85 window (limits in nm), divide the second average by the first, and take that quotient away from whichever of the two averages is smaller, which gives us 3.19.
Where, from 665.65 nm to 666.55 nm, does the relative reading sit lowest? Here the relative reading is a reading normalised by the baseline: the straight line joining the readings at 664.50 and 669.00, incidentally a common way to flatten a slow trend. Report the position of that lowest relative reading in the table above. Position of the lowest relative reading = 666.50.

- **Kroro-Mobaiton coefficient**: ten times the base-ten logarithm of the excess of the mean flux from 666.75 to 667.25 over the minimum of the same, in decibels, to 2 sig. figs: -9.7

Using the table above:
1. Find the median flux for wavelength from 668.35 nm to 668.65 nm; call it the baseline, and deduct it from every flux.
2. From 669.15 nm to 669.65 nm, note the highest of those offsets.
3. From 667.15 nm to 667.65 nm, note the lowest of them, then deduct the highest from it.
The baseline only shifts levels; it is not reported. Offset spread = -0.27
